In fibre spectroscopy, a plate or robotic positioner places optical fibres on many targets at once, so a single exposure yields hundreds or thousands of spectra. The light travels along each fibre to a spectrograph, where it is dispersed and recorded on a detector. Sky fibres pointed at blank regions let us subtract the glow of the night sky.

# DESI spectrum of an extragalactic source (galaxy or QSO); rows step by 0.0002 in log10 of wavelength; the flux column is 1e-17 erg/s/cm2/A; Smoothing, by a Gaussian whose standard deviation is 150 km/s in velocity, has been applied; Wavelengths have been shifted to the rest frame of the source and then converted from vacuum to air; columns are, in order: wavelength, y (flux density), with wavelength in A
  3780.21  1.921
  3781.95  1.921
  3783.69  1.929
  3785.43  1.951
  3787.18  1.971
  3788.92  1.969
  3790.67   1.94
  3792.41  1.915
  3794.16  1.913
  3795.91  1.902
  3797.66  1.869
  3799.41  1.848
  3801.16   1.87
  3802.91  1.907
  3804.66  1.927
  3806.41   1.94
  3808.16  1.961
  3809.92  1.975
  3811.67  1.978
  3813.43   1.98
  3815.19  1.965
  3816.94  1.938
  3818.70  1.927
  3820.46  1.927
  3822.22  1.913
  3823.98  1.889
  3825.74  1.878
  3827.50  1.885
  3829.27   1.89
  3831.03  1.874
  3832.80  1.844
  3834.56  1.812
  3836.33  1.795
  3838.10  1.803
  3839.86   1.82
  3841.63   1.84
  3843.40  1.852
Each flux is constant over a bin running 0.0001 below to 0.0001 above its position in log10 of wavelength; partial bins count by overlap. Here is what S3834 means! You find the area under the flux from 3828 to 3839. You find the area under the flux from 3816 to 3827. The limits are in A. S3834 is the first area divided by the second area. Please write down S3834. 0.96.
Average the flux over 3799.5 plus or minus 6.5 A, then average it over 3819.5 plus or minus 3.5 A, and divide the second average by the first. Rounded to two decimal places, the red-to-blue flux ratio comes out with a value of 1.02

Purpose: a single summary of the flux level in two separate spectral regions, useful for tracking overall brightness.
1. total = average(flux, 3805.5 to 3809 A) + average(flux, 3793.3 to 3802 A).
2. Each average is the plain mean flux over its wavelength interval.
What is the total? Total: 3.83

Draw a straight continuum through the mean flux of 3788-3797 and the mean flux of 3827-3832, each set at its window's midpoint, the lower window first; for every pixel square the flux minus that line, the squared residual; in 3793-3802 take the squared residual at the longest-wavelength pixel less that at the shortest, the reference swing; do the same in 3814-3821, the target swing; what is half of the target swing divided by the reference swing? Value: -0.8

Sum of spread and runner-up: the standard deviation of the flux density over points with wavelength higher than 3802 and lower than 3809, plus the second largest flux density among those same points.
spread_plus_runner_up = 1.96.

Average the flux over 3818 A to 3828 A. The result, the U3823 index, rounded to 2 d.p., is 1.90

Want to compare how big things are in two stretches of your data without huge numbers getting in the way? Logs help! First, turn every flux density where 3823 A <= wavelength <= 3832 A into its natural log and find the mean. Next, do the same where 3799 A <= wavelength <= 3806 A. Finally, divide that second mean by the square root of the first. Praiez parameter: 0.80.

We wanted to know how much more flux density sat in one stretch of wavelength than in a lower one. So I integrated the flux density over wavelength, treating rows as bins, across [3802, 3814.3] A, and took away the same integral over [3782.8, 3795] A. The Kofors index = 0.3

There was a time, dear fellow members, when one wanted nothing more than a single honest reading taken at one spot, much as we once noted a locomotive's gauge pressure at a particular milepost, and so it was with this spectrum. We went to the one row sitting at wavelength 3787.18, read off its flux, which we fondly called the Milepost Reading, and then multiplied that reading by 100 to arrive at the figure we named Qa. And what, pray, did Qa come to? 197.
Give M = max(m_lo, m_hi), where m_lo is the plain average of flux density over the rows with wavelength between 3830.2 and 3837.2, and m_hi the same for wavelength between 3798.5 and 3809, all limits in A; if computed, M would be 1.91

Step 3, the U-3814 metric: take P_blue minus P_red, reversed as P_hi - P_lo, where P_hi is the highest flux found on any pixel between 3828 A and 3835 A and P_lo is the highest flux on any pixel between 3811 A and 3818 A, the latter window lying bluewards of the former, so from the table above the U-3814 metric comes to -0.09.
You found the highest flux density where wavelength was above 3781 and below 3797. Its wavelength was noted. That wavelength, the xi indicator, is 3787.18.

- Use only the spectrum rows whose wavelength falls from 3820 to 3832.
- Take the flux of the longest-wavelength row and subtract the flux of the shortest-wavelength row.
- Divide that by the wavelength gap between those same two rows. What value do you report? -0.0050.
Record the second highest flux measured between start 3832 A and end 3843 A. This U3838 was 1.84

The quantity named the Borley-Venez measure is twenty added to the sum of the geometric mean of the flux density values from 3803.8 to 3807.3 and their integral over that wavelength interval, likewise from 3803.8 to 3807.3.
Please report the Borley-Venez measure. 28.7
